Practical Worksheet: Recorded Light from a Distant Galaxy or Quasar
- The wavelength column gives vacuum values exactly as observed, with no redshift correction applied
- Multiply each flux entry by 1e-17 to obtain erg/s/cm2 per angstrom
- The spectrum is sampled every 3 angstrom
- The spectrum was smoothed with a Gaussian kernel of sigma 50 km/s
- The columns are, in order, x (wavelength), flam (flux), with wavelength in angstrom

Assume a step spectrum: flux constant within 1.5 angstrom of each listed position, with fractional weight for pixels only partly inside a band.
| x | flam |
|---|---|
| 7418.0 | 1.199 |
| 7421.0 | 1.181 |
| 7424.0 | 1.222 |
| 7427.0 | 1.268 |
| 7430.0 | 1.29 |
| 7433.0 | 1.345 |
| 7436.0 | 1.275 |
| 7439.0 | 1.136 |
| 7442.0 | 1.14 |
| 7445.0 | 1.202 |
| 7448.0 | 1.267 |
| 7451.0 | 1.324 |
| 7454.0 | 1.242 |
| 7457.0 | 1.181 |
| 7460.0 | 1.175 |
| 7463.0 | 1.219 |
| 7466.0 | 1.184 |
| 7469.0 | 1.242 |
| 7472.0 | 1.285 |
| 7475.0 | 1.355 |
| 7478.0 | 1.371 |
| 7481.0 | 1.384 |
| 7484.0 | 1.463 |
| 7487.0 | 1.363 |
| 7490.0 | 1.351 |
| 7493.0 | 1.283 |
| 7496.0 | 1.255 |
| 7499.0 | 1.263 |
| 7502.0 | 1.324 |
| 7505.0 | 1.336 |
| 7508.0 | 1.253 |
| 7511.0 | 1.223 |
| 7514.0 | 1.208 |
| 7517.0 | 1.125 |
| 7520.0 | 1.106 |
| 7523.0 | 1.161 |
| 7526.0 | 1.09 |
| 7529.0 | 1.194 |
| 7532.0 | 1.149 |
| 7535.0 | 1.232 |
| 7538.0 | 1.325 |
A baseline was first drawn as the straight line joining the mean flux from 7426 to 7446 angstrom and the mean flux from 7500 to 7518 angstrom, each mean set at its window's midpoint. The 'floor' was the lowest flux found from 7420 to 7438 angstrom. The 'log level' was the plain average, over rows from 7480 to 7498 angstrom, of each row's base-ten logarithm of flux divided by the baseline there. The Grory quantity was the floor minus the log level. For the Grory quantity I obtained 1.15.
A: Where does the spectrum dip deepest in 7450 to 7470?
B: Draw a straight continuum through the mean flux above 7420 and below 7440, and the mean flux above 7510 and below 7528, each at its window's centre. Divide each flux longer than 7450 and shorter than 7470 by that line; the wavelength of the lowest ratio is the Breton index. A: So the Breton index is 7460.0 angstrom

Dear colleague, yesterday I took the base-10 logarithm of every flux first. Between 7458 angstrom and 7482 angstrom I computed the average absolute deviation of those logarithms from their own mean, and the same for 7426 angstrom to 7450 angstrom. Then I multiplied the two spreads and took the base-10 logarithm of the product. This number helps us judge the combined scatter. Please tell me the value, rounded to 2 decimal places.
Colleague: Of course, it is -3.28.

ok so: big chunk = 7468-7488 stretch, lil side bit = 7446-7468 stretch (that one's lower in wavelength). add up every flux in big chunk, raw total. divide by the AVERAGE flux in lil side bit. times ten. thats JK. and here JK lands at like 77.1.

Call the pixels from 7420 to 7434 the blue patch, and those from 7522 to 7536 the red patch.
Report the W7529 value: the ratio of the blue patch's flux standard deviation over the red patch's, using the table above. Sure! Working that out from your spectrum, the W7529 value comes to 1.19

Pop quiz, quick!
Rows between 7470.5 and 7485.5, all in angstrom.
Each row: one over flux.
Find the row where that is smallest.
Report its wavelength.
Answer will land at 7484.0 angstrom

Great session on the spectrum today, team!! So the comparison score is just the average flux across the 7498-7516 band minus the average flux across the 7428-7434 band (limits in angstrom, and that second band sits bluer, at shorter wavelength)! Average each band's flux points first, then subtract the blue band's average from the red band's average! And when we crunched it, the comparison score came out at -0.05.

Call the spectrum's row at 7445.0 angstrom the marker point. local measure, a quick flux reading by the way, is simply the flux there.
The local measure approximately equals 1.202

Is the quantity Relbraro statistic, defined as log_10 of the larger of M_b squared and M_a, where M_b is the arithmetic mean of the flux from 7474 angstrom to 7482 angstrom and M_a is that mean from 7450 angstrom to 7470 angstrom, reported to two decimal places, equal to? 0.27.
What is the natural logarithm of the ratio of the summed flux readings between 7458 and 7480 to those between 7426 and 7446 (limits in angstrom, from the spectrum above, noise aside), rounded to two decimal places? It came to 0.02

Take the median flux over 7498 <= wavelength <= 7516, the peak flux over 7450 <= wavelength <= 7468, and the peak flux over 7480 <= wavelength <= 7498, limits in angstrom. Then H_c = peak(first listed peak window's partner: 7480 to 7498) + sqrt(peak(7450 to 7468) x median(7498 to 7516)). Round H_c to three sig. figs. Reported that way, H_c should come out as 2.75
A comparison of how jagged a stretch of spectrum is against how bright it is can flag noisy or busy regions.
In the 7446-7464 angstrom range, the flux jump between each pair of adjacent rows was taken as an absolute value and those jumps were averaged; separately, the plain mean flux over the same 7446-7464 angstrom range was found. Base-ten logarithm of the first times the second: -1.21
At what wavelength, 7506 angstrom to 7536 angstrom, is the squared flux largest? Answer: 7508.0 angstrom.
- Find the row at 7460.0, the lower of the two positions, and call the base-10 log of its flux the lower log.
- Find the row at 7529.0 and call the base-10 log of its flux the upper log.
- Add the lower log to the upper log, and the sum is 0.147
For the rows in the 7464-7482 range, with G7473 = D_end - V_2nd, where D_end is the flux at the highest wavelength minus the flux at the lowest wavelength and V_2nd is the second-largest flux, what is -1.171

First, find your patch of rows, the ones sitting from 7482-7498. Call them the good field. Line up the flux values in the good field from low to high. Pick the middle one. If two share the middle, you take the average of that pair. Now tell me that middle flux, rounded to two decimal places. 1.35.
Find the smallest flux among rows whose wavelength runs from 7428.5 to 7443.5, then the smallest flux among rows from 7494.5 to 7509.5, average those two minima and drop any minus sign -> 1.19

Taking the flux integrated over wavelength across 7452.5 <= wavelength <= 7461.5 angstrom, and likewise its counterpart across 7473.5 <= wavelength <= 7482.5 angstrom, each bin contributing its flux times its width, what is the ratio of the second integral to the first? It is 1.14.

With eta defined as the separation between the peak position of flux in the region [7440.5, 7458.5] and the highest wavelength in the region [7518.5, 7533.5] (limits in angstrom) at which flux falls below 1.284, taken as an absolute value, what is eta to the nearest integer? 81 angstrom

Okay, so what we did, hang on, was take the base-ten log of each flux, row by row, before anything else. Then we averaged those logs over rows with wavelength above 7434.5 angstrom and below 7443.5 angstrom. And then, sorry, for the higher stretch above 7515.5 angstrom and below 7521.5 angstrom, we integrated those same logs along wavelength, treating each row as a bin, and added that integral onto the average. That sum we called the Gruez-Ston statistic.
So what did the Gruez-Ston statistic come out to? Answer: 0.36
